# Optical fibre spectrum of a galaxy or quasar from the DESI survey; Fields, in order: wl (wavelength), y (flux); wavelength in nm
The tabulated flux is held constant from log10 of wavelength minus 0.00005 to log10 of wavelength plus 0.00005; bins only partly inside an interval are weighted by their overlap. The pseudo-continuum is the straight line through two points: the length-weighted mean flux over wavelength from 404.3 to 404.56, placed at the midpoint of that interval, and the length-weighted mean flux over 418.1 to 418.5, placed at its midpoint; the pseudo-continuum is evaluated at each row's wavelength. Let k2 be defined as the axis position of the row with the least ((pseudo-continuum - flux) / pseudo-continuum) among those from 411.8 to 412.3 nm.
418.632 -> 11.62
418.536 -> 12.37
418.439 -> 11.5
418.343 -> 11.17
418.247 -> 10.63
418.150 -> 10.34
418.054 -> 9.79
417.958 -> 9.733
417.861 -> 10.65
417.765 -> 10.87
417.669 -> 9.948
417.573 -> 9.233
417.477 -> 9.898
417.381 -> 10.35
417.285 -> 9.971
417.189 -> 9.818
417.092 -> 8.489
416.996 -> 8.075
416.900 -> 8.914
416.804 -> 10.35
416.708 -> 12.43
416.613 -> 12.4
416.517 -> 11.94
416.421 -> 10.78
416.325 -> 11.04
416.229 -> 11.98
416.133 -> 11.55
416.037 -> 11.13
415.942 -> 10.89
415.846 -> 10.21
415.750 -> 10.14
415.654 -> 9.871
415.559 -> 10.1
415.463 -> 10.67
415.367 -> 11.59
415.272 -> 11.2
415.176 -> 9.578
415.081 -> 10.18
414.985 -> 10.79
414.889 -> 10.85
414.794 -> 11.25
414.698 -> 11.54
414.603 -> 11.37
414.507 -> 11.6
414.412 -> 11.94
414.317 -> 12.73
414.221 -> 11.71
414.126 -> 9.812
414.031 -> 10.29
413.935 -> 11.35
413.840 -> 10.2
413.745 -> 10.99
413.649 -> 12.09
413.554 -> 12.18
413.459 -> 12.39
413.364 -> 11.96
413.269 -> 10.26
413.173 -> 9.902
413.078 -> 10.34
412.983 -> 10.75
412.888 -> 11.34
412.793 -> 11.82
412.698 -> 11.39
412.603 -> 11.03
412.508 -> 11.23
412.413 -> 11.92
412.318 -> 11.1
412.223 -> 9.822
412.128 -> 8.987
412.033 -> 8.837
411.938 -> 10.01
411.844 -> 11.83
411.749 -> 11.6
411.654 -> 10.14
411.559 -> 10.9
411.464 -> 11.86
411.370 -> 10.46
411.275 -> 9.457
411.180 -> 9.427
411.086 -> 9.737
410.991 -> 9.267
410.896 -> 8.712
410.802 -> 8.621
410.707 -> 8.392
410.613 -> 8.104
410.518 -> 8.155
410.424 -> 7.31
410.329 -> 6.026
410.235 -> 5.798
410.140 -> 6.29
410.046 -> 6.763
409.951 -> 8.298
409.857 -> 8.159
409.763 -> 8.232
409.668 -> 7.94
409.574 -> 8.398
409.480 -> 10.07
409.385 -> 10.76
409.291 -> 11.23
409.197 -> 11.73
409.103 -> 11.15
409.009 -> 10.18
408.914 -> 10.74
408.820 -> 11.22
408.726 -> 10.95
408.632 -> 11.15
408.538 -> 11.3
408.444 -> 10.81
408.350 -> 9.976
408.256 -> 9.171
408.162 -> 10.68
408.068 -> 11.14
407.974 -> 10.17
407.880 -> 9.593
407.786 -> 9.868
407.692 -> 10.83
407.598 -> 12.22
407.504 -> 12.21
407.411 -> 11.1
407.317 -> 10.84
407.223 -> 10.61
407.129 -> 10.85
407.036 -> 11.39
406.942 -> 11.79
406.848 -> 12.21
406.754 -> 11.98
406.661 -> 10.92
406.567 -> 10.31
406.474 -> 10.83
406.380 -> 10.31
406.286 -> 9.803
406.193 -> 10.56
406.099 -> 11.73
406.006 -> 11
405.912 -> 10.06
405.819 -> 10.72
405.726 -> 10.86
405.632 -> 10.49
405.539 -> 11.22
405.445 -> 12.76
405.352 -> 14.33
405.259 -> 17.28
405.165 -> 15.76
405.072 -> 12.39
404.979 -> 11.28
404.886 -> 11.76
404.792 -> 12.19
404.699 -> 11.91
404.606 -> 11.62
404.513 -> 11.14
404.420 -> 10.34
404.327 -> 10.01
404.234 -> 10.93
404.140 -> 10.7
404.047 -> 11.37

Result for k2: 411.844 nm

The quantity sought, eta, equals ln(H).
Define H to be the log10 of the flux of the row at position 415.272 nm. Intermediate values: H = 1.05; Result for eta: 0.05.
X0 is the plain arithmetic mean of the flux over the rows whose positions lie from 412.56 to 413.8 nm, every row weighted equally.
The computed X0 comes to 11.3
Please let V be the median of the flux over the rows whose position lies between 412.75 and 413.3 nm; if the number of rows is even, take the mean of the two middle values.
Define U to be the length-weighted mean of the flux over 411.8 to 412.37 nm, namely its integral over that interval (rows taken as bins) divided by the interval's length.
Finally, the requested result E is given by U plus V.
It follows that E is 21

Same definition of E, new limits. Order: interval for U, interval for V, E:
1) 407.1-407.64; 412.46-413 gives 23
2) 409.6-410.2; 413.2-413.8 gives 20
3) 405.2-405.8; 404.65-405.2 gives 25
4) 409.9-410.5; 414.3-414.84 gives 18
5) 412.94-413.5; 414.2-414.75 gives 23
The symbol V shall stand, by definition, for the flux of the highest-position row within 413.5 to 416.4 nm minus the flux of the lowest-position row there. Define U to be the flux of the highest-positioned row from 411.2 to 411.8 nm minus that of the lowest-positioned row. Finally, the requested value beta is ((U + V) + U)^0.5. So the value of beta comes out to 1.8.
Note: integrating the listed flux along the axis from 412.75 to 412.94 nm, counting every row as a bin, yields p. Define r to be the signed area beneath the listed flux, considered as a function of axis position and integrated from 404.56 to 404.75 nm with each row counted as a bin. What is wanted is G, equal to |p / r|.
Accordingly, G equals 0.98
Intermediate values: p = 2.20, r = 2.24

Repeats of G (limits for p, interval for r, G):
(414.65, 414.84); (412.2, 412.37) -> 1.20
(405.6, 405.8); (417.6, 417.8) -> 1.04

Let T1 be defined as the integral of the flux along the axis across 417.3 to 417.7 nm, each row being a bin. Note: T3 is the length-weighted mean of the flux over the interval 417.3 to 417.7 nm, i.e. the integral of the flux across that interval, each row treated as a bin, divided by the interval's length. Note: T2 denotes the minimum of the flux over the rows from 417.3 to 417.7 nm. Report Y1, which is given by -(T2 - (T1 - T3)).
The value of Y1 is -15.2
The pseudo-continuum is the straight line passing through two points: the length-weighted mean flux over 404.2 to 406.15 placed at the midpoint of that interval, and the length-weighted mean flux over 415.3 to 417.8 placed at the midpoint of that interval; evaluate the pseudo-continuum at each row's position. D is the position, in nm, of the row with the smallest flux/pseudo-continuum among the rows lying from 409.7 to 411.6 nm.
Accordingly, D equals 410.235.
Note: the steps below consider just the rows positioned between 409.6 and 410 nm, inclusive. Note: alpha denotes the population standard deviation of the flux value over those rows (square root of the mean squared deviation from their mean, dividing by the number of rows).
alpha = 0.13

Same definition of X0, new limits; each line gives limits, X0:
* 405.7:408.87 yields 10.9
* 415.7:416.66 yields 11.2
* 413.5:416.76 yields 11.1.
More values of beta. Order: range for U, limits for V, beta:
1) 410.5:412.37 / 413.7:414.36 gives 2.8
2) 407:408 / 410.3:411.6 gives 1.6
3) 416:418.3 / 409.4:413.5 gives 1.1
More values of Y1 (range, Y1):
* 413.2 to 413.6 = -17.2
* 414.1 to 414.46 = -17.3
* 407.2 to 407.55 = -17.9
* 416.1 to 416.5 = -17.6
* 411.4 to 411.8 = -16.8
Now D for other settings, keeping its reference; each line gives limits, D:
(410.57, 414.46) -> 410.613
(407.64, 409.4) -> 408.256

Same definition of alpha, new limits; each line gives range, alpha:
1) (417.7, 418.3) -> 0.43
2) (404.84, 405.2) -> 1.76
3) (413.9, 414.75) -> 0.81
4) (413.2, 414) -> 0.81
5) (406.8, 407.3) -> 0.59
